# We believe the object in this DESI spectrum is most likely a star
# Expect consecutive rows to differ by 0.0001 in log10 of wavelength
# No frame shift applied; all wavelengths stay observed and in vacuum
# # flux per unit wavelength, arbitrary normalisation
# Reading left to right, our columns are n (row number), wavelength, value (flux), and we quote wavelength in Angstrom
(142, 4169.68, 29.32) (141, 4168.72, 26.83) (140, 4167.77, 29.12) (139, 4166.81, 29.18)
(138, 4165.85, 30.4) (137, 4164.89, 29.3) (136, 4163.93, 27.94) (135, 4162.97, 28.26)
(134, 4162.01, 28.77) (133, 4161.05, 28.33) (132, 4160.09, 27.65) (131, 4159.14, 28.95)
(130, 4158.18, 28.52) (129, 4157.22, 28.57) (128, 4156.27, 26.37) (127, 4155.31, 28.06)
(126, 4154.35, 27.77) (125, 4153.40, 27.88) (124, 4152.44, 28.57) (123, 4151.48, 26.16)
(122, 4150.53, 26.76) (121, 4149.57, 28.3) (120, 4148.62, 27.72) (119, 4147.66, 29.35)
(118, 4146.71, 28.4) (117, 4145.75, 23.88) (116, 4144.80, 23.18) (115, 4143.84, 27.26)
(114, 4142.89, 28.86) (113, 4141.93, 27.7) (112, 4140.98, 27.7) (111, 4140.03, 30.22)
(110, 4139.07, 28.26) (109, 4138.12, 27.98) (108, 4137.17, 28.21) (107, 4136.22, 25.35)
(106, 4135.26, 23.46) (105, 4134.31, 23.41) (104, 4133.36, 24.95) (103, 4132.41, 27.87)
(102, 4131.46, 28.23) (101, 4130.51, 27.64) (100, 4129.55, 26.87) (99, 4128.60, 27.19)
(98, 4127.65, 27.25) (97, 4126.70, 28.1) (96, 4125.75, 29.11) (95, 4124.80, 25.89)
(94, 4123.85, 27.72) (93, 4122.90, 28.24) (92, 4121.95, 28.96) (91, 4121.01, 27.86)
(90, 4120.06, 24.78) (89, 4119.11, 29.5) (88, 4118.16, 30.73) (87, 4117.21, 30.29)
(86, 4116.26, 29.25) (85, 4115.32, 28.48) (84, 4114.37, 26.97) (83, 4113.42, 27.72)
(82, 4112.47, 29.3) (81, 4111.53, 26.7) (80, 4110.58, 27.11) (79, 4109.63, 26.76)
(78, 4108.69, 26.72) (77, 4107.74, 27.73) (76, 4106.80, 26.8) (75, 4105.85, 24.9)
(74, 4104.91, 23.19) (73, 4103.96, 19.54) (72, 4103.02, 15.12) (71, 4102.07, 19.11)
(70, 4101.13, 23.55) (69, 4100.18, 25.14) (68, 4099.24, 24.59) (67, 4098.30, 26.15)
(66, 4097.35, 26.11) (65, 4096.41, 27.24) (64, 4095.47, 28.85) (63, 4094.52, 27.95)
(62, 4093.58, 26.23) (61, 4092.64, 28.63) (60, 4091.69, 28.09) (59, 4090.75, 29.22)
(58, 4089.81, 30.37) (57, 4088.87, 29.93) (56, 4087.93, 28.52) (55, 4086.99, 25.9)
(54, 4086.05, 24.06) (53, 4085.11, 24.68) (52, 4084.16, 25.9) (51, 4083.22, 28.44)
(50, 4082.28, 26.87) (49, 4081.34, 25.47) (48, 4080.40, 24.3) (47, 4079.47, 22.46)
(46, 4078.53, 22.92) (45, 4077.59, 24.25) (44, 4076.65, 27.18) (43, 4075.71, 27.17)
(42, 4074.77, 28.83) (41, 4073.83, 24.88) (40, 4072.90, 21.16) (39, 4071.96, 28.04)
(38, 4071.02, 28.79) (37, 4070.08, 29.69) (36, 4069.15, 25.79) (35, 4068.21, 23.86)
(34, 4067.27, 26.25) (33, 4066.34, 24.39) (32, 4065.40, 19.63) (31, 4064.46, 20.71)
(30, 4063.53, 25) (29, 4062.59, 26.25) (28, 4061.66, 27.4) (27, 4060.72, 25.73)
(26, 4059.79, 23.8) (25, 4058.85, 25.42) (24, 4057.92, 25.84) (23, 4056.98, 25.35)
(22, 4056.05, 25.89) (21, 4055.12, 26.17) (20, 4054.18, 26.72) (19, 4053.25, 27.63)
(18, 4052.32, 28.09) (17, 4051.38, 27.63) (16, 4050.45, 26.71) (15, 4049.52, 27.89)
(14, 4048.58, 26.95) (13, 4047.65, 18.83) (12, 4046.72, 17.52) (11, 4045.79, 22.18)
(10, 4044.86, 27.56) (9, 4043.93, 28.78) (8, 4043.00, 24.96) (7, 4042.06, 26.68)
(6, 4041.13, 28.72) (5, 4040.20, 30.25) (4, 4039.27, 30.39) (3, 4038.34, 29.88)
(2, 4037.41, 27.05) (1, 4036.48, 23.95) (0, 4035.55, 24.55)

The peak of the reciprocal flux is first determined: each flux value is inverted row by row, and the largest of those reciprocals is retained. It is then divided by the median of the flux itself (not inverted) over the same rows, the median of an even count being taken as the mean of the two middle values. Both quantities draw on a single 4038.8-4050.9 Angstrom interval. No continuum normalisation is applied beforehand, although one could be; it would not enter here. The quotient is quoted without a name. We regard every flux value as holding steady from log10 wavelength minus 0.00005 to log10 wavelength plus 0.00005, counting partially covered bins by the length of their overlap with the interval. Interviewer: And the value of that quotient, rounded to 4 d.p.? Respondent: 0.0021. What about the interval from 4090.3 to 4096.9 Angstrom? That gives 0.0014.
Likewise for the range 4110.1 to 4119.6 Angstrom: 0.0013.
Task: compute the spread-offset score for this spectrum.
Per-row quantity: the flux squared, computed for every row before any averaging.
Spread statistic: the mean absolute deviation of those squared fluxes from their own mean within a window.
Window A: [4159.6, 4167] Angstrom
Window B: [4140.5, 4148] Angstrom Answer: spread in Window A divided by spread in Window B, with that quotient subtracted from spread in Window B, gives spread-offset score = 91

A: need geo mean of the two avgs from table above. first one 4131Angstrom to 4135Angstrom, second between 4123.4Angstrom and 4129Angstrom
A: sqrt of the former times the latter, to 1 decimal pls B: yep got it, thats 26.8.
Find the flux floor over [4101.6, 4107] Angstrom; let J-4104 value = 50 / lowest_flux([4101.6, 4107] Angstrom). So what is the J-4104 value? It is 3.31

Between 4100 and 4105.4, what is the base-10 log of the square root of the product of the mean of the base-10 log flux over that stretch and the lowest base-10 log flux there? 0.095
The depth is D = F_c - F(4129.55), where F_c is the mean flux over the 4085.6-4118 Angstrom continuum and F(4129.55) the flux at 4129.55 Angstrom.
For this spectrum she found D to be -0.5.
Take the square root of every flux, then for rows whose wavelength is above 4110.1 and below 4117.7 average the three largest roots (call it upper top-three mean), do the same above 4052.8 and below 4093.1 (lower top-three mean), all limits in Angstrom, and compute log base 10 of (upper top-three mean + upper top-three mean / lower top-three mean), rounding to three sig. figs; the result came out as 0.809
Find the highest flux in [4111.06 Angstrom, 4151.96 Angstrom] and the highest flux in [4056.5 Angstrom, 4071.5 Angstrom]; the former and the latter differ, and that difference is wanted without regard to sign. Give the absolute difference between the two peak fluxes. 1.04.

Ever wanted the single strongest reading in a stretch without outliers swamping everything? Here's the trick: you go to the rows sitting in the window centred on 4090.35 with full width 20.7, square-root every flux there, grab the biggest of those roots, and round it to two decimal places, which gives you 5.51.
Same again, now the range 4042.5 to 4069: 5.36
